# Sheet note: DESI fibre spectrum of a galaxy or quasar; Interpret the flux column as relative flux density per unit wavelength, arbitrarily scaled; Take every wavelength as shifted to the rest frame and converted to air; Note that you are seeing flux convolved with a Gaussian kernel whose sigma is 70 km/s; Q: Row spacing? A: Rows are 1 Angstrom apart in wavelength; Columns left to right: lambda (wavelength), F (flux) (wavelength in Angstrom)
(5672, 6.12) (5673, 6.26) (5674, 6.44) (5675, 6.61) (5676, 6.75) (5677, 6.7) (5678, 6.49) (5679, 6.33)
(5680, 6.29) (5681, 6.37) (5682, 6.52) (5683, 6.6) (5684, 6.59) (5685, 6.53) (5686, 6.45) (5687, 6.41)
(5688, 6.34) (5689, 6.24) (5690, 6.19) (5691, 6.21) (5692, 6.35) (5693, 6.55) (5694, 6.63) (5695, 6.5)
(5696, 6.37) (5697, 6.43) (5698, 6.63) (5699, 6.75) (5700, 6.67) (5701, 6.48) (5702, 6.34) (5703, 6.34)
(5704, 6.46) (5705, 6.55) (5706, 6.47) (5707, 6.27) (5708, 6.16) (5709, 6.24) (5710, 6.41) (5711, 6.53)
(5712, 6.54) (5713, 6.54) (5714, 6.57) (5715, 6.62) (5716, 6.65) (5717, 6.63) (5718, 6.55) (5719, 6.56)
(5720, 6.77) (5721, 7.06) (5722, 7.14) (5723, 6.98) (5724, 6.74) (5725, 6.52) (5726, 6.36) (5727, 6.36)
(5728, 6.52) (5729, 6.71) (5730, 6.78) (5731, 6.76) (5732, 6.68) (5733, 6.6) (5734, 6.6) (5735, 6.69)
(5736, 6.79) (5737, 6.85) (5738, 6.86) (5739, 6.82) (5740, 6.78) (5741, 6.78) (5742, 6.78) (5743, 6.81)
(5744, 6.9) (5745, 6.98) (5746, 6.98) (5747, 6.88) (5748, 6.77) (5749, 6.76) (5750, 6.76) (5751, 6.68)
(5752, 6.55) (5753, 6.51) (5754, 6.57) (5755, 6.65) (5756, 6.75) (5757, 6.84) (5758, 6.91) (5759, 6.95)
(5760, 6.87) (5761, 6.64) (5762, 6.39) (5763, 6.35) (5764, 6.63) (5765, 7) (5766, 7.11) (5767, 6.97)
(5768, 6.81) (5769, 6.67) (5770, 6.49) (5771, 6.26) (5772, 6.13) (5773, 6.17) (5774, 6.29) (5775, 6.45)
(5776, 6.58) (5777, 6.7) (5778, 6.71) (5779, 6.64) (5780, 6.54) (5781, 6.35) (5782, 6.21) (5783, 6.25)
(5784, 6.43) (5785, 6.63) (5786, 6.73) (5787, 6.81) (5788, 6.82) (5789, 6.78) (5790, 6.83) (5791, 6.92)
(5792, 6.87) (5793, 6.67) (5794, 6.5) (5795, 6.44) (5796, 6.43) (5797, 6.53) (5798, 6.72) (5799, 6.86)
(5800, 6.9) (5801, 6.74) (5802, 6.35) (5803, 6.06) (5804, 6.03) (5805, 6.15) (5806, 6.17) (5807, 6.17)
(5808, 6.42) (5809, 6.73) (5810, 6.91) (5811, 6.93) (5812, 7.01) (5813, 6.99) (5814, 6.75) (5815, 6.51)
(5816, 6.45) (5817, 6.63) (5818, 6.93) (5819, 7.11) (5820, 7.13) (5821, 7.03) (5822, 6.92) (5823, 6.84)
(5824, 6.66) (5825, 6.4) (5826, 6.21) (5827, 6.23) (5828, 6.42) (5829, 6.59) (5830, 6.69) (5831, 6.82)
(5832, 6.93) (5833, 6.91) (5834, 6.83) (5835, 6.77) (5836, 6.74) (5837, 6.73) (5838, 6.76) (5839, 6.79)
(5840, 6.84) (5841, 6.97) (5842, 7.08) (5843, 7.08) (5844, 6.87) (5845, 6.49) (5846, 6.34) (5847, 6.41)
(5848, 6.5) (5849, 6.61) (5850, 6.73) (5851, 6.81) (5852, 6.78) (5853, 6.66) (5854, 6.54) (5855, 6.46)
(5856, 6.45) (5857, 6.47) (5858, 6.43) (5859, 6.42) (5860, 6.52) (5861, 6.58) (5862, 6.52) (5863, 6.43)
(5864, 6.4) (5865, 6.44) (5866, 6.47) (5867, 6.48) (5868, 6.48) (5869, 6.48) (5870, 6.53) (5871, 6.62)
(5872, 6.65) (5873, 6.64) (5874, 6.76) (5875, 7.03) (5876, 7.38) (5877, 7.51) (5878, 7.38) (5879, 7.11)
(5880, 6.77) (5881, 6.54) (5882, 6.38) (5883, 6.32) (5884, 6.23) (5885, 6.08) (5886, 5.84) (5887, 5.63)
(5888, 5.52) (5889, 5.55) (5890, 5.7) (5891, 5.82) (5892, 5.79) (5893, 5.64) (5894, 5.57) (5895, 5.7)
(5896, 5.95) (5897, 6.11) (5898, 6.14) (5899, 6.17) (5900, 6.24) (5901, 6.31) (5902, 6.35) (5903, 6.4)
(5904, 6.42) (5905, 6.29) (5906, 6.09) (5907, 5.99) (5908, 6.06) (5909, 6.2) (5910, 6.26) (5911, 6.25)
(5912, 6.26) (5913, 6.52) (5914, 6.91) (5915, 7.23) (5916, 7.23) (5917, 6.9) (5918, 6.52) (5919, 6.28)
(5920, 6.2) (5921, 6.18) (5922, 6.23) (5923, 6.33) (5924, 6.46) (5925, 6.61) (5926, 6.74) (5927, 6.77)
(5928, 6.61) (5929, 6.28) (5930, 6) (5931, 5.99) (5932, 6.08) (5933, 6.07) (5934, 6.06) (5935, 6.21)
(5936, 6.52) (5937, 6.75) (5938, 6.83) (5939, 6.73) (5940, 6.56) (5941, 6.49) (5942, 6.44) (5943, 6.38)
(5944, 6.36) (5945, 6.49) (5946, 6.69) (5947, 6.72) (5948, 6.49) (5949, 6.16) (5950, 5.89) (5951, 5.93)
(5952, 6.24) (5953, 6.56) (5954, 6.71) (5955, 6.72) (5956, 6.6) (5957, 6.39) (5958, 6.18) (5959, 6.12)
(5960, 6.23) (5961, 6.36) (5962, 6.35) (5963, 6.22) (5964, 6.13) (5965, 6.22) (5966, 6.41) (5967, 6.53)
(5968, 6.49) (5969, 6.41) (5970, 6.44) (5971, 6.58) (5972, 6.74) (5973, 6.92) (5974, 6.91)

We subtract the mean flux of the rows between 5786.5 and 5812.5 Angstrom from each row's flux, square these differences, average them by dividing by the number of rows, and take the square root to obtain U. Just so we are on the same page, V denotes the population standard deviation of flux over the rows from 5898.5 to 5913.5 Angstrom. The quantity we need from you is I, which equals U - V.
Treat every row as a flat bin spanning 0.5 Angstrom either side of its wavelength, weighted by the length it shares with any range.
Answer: 0.16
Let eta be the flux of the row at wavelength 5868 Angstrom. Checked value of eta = 6.48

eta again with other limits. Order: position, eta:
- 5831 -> 6.82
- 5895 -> 5.7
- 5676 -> 6.75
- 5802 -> 6.35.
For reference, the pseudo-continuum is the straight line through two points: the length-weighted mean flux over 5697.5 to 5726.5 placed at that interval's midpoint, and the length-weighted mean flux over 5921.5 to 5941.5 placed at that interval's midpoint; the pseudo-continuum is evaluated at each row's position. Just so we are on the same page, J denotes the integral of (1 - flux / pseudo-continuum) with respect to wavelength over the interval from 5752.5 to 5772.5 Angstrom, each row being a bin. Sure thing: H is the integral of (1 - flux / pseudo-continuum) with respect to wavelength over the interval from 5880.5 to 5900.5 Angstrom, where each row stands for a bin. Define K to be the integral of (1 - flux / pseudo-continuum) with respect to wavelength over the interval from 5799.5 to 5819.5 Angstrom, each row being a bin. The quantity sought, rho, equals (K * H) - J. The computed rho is 0.0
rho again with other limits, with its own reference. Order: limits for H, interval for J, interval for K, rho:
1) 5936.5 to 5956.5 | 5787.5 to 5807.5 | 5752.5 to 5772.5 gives 0.2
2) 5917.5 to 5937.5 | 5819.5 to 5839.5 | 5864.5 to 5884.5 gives 0.5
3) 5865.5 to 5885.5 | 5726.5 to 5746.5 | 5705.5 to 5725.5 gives 0.7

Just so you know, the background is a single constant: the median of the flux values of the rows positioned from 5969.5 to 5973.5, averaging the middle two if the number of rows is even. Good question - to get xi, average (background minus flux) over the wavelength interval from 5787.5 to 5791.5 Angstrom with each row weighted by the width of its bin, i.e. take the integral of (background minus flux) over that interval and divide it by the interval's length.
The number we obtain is -0.18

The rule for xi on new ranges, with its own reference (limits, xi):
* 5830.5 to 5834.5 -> -0.21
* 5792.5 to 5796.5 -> 0.15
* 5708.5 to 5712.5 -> 0.23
